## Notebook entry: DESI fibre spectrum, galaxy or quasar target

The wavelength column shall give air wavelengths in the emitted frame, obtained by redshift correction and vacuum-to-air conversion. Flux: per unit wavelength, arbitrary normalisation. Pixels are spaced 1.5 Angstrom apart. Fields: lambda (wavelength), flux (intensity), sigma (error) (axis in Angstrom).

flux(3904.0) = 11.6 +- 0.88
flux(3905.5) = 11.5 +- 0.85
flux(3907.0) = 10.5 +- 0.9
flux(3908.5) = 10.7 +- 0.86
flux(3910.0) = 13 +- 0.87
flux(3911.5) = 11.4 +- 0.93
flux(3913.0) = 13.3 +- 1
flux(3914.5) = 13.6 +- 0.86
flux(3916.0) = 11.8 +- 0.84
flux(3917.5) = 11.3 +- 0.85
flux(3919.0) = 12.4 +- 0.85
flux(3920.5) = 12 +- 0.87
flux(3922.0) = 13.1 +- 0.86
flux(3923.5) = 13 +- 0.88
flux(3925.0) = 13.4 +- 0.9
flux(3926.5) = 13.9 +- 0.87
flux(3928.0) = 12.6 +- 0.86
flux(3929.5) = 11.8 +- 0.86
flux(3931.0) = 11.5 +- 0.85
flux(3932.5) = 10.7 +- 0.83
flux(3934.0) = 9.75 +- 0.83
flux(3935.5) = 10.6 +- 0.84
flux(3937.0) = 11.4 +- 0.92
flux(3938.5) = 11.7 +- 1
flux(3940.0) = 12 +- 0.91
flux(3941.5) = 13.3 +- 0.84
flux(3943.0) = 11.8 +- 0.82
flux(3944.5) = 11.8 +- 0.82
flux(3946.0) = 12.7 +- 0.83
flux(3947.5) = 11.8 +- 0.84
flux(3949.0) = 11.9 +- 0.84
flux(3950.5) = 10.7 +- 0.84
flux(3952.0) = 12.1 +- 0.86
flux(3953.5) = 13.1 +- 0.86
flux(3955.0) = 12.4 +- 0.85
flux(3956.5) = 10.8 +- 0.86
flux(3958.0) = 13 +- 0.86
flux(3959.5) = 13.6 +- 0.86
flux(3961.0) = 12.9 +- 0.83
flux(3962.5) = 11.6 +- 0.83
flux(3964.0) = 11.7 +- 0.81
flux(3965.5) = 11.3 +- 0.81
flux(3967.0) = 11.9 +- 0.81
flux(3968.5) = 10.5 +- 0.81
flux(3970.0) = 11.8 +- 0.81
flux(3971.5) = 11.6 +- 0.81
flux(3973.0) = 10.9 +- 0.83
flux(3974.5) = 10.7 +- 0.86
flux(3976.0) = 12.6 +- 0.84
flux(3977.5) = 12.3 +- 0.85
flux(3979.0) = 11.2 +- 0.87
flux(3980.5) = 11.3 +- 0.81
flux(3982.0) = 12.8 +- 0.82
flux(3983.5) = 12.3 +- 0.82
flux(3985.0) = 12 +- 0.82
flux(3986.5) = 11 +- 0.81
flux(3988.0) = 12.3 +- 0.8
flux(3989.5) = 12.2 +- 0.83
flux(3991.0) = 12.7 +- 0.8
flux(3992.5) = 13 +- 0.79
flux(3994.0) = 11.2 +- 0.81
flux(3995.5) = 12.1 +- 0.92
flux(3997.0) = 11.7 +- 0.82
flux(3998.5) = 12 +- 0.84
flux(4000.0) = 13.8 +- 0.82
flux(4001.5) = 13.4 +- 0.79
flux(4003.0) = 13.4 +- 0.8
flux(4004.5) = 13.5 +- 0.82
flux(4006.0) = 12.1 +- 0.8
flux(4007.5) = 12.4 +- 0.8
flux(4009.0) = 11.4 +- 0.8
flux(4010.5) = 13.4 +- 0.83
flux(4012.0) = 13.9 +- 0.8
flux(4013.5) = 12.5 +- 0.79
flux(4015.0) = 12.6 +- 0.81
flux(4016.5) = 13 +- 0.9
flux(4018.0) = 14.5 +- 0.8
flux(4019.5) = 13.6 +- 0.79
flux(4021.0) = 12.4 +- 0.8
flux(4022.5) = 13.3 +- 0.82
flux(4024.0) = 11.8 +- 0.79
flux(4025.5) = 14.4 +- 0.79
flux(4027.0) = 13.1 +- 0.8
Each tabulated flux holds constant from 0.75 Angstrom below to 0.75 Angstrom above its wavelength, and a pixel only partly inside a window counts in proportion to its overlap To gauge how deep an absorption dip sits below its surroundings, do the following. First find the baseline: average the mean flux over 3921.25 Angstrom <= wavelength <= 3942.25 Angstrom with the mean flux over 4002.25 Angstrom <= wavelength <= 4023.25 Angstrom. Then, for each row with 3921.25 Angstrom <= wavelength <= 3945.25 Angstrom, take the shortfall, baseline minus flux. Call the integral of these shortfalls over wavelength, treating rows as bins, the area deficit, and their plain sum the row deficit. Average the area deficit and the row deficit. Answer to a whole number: 10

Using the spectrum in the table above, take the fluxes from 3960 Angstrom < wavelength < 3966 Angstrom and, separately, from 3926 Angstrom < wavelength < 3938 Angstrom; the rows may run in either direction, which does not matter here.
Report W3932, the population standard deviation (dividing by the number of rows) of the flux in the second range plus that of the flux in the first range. 1.813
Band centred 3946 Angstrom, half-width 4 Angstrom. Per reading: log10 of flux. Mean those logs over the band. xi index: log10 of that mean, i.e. 0.033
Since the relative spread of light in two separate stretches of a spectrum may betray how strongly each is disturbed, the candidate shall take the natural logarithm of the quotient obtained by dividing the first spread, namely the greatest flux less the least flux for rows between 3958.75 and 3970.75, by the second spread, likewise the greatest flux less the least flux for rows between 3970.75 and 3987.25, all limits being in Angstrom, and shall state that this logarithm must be 0.4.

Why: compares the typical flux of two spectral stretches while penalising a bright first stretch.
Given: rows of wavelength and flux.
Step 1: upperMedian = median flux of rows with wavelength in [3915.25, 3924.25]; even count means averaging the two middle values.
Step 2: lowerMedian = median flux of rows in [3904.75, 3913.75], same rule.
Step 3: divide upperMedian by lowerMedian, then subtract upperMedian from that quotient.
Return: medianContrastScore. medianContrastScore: -11.1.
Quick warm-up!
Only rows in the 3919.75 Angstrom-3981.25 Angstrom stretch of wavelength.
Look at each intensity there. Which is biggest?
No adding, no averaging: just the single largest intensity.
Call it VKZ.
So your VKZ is 13.9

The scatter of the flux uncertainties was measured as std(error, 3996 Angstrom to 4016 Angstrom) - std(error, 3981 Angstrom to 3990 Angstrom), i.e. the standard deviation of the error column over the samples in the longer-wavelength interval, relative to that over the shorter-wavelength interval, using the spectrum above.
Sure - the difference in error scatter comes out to 0.005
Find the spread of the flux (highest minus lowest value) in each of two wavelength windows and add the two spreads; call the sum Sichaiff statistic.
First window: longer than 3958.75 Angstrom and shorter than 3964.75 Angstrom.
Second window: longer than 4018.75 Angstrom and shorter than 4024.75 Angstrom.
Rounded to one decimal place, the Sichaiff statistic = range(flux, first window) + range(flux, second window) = 3.8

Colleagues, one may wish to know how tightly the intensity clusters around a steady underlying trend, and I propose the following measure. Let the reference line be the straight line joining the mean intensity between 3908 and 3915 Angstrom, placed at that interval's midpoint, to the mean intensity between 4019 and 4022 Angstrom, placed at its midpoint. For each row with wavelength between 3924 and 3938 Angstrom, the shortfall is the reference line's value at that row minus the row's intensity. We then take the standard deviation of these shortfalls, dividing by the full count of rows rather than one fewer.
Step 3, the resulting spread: 1.29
